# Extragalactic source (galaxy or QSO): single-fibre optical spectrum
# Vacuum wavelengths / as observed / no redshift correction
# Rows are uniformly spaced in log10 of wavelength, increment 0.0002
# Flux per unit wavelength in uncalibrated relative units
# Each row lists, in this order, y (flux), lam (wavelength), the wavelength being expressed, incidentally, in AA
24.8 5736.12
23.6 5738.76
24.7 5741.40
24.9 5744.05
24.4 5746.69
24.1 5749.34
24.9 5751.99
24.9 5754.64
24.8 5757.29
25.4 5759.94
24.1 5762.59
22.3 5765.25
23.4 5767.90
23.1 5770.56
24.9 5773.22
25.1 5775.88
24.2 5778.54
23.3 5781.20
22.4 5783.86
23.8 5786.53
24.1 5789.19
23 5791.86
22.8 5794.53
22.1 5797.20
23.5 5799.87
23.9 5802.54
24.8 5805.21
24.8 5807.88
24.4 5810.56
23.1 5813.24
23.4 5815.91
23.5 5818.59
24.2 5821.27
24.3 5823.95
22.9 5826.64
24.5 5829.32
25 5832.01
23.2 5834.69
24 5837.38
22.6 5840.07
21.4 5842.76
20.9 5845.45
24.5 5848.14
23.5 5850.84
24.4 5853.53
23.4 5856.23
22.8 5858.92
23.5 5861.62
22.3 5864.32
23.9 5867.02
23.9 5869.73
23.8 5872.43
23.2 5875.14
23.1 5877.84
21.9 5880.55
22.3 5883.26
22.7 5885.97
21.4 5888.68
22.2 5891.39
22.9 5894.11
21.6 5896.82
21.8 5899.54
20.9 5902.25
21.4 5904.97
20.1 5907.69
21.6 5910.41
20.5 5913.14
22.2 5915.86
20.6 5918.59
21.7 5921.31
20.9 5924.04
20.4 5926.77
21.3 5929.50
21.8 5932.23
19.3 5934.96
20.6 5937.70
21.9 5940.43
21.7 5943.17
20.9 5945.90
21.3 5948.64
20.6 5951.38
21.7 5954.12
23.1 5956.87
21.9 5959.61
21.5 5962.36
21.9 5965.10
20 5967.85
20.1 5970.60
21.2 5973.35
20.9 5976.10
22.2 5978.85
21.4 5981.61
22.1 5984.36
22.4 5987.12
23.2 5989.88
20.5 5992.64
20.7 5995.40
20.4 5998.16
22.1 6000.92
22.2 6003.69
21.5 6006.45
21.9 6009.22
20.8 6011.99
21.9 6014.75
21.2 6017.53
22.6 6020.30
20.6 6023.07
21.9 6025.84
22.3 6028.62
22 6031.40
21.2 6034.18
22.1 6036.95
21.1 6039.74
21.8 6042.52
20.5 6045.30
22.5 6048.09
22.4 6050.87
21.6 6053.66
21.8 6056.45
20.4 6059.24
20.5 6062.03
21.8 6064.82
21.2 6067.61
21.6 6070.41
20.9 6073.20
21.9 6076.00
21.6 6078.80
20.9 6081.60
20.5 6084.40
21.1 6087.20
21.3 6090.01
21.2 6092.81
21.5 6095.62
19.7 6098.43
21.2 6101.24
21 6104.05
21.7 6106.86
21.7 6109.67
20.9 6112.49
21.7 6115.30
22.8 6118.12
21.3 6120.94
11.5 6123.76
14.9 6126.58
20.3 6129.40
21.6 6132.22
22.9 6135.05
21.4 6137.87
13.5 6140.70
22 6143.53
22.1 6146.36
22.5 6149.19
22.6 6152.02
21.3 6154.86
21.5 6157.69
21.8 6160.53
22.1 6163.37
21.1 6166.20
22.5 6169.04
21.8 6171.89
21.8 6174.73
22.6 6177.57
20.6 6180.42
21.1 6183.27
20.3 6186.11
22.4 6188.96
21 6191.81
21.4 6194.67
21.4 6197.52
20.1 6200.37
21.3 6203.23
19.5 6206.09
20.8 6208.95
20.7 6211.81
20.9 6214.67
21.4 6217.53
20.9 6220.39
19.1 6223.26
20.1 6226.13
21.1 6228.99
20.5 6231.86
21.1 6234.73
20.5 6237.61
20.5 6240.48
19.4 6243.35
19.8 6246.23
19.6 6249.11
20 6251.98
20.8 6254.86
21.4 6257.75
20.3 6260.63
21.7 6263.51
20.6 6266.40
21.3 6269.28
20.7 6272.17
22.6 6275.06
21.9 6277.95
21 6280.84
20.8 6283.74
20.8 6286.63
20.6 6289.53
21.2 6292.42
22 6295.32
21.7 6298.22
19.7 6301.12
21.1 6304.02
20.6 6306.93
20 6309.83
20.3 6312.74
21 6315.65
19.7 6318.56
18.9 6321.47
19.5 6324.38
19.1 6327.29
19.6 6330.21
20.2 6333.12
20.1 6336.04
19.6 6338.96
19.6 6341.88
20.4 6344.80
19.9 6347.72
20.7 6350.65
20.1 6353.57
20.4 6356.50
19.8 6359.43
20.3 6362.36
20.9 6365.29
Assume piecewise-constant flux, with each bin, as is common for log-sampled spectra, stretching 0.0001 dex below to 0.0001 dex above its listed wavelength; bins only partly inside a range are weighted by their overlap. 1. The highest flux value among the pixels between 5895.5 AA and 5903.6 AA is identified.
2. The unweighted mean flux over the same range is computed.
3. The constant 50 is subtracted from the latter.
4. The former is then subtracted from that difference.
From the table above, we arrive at -50.4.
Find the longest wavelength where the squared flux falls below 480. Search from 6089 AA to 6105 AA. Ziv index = 6104.05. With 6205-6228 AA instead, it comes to 6226.13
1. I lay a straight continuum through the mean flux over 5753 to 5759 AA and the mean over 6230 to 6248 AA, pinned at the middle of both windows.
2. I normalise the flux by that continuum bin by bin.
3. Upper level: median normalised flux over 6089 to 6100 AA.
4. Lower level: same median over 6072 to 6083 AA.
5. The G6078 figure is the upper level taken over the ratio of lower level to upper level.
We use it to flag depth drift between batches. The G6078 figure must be 0.98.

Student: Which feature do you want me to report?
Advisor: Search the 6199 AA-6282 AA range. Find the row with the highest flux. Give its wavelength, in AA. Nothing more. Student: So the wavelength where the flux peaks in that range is 6275.06 AA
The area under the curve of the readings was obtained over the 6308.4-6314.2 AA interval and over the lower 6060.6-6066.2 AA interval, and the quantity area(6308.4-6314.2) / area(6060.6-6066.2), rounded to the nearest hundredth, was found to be 0.99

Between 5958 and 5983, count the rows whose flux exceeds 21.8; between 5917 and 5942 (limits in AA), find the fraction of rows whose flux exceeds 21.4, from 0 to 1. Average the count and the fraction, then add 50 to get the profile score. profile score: 51.7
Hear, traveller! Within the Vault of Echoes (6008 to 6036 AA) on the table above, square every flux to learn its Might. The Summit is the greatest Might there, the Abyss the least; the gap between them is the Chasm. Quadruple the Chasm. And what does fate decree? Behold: 346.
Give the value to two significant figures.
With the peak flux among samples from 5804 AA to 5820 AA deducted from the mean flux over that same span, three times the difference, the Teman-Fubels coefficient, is -2.4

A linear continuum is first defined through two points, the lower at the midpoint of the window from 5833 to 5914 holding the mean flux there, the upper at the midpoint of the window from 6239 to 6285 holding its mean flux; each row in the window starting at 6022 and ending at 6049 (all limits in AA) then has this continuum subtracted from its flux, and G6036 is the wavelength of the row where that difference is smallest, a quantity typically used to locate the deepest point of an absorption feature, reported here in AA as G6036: 6023.07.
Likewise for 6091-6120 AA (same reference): 6098.43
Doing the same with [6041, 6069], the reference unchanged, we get 6059.24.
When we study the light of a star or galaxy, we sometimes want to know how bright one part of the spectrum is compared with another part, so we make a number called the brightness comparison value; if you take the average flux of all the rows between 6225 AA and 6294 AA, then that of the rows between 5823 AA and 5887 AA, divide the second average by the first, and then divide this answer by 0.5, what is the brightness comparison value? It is 2.24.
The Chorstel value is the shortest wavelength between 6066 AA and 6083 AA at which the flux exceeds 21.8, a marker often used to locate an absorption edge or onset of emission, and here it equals 6076.00 AA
